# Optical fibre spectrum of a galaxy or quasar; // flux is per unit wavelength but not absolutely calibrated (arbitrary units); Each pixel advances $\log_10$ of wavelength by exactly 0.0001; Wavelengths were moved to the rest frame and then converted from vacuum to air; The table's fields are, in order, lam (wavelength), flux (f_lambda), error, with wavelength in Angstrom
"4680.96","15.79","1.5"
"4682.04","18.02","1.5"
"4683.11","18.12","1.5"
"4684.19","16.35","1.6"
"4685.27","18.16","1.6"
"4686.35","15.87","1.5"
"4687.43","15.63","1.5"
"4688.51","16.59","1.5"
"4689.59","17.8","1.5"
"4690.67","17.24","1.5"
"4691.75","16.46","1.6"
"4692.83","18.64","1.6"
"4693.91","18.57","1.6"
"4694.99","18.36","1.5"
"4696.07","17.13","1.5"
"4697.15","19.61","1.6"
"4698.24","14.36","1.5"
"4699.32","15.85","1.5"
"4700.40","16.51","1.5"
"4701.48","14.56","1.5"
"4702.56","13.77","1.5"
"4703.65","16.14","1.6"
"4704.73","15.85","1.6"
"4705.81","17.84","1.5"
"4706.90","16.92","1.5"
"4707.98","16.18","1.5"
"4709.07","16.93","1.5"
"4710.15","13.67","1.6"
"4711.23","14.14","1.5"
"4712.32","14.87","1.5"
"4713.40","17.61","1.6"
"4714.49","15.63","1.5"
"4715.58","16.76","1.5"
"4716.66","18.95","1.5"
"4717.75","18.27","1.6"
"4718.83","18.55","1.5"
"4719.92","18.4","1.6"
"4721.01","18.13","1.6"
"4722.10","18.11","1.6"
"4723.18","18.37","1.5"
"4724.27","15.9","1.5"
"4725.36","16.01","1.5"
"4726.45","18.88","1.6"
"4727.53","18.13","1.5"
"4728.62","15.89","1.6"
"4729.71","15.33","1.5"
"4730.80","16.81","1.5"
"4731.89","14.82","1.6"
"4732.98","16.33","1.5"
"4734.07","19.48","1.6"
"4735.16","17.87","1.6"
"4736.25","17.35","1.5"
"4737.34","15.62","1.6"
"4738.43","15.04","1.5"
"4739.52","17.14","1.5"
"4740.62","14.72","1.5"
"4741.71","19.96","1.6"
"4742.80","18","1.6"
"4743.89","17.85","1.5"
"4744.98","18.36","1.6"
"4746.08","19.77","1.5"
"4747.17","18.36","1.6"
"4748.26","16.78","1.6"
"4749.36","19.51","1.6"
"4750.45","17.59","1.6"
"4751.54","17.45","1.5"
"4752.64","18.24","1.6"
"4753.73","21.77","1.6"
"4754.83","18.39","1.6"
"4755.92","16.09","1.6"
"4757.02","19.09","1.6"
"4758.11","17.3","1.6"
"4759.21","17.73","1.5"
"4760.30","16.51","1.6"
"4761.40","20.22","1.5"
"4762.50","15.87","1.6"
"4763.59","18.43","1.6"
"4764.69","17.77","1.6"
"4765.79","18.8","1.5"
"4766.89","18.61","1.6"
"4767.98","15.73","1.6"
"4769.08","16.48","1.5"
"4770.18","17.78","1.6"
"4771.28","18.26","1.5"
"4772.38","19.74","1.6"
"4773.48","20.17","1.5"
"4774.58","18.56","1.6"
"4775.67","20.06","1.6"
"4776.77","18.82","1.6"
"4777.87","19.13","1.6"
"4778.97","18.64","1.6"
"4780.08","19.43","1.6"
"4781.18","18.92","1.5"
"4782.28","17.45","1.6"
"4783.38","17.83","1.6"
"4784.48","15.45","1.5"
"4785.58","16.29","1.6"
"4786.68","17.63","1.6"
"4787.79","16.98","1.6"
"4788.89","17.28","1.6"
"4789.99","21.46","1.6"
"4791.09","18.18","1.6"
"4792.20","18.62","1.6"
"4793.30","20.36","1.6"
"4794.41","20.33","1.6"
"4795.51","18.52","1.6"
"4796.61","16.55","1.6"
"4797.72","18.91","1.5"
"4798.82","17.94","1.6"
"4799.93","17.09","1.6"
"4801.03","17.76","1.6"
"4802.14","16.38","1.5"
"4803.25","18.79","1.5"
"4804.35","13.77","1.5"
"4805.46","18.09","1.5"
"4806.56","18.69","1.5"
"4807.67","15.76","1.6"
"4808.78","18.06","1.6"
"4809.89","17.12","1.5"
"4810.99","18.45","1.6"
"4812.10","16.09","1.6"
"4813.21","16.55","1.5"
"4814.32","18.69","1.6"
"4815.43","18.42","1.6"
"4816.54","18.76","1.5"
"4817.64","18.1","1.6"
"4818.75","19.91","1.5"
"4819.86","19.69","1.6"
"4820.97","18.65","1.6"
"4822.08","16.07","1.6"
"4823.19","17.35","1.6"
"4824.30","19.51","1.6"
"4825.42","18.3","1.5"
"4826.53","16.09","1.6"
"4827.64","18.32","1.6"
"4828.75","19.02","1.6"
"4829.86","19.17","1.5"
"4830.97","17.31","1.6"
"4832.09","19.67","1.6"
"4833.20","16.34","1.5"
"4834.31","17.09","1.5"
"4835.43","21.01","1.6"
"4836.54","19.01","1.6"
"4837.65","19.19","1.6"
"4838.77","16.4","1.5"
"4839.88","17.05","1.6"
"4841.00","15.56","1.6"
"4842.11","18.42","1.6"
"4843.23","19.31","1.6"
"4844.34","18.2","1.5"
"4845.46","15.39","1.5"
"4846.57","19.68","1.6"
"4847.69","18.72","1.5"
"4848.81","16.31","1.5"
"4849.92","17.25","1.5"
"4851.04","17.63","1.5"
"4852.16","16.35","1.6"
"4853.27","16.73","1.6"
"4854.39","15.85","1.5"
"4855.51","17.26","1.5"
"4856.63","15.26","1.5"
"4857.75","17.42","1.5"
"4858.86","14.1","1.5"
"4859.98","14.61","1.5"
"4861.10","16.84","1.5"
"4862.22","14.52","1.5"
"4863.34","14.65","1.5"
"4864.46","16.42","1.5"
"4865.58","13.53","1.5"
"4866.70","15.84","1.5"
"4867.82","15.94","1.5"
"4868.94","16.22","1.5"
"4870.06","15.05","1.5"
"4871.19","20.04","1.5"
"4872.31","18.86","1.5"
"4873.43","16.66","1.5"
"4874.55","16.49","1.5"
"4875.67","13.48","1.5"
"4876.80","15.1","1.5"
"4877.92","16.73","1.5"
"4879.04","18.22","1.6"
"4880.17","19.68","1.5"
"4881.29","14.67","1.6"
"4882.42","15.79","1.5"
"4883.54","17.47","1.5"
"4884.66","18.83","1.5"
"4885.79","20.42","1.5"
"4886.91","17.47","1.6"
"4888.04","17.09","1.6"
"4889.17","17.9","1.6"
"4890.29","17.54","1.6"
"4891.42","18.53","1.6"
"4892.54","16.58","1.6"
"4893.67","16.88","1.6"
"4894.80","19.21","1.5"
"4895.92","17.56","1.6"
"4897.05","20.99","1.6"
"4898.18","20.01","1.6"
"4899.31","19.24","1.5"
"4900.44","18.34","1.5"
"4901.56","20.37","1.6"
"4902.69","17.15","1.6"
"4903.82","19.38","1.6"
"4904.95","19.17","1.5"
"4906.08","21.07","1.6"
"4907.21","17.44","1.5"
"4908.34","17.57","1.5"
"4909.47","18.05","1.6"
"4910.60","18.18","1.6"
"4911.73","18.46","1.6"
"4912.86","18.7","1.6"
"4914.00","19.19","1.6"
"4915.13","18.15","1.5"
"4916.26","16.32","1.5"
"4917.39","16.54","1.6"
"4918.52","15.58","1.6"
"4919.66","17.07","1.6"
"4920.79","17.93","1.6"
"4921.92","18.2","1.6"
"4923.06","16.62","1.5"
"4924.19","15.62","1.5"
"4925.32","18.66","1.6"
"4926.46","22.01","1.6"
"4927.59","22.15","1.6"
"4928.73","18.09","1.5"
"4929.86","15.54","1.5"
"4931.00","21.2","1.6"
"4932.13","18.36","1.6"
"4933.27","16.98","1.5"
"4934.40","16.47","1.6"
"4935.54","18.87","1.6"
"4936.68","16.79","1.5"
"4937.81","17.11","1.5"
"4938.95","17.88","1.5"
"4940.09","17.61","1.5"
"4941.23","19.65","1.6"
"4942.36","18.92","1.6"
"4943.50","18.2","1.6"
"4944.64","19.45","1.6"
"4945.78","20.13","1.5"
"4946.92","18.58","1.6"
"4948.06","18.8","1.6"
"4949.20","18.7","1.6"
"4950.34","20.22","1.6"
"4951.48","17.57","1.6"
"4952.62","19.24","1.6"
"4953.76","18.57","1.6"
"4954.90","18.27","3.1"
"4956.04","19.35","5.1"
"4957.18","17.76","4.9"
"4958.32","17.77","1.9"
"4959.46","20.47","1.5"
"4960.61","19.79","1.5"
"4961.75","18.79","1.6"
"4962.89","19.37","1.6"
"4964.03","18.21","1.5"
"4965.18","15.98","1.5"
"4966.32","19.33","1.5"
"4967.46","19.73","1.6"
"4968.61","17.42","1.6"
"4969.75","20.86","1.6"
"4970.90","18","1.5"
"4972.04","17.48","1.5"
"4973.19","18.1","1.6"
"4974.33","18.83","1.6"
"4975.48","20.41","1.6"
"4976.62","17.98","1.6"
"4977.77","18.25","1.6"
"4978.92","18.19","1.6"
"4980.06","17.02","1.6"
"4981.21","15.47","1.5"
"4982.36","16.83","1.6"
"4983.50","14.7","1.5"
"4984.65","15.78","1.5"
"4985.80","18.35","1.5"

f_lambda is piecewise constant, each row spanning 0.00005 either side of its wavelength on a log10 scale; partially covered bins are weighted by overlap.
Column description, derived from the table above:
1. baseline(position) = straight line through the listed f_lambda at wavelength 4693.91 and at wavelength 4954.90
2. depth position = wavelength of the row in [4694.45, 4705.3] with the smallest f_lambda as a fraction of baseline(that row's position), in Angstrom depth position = 4702.56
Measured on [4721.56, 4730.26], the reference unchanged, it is 4729.71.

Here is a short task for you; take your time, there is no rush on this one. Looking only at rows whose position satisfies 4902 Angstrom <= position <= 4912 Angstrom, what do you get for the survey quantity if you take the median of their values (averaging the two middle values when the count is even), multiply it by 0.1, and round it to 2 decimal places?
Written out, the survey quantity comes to 1.82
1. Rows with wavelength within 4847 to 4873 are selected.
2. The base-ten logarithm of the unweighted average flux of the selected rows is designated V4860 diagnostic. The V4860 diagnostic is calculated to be 1.21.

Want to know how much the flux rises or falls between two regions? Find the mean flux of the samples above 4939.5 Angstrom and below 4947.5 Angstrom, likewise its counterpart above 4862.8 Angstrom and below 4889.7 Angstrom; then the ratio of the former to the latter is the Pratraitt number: 1.13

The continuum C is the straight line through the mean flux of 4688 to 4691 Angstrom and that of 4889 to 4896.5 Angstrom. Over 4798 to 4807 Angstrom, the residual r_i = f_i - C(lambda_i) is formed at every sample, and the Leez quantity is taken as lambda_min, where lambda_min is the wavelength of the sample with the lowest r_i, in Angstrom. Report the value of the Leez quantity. 4804.35 Angstrom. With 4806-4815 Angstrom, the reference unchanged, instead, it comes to 4807.67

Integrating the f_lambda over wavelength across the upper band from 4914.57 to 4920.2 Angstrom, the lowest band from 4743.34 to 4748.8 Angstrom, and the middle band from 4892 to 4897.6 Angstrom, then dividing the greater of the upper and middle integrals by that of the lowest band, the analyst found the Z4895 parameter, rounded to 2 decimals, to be 1.03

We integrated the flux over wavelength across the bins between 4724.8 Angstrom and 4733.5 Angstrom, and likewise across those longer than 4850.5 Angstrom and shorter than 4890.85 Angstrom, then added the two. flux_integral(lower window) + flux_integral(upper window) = 813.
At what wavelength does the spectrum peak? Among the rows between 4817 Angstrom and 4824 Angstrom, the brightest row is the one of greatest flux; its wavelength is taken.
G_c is 4818.75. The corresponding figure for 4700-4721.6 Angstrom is 4716.66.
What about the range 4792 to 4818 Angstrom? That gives 4793.30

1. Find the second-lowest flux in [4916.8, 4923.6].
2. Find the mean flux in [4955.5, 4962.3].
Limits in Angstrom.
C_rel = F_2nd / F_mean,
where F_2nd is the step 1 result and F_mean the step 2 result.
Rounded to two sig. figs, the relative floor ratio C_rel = 0.87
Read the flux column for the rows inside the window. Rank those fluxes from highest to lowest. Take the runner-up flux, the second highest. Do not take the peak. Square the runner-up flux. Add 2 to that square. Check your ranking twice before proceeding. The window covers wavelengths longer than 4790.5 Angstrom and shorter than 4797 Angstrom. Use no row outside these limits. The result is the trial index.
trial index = 415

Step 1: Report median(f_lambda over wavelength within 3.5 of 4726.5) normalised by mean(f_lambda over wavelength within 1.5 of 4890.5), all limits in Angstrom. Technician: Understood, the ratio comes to 0.89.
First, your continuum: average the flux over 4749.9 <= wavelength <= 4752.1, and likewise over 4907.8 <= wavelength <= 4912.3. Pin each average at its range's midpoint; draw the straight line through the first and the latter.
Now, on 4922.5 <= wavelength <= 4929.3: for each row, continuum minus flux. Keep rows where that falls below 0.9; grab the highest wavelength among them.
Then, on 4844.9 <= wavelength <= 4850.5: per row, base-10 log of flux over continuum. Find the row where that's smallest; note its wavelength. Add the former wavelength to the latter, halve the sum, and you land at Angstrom 4887.1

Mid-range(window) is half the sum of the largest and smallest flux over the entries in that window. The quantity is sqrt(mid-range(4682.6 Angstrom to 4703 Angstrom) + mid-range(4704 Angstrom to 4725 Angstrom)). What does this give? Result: 5.74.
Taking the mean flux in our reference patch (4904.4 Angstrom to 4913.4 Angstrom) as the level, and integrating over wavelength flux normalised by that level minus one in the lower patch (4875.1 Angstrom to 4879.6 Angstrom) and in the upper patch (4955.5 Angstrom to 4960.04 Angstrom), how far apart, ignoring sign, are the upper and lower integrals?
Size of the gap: 0.72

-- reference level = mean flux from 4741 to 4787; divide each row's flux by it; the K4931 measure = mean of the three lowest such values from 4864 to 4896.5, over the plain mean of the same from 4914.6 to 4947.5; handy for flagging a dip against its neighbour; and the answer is 0.768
